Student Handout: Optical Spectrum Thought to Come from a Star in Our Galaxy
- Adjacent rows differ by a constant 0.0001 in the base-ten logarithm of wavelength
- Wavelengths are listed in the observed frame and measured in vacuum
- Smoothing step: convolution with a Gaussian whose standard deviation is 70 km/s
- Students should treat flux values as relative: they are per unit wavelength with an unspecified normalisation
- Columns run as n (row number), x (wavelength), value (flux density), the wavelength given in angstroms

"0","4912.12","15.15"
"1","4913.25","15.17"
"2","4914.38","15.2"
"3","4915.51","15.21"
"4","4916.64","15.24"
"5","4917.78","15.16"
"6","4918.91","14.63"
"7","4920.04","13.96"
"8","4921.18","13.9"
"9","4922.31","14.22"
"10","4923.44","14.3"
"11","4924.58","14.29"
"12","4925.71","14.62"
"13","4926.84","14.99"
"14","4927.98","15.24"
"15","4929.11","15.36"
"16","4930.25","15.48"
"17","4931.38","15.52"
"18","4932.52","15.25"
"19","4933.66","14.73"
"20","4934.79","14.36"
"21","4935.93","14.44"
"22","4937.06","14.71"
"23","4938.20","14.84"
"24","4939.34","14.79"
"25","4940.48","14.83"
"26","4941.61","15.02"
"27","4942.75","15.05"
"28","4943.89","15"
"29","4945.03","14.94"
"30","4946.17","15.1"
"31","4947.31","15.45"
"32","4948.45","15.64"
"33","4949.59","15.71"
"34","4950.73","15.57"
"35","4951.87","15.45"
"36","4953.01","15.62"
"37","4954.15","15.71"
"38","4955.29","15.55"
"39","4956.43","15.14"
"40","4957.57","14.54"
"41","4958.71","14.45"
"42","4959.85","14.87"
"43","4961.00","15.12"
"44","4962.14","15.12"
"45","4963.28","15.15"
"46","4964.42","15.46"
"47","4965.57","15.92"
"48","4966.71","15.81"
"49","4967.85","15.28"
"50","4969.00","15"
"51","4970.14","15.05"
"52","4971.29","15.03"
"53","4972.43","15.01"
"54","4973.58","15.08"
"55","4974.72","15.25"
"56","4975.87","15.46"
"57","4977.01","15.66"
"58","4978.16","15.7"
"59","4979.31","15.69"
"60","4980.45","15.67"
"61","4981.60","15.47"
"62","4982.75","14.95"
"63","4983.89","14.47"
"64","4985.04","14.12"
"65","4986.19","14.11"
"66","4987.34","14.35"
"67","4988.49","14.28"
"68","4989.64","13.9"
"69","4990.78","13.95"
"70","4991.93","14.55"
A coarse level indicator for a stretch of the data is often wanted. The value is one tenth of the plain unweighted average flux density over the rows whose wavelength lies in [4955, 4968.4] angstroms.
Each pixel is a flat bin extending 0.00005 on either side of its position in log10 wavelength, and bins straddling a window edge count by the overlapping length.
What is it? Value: 1.520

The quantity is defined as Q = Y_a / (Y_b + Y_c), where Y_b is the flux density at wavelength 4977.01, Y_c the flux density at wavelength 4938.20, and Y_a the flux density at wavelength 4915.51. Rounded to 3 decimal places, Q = 0.499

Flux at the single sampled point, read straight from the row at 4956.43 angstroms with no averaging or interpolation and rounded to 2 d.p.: 15.14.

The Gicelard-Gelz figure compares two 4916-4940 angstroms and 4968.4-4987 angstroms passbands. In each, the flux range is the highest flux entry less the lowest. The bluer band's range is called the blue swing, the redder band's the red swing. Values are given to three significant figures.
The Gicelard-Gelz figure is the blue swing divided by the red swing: 1.02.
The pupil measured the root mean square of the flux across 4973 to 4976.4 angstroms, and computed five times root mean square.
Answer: 76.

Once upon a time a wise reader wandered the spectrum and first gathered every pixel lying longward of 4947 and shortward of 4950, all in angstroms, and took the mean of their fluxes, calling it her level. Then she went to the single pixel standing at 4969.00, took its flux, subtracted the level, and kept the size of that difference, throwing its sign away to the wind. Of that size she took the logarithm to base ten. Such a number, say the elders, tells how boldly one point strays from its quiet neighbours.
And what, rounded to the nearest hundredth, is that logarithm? -0.22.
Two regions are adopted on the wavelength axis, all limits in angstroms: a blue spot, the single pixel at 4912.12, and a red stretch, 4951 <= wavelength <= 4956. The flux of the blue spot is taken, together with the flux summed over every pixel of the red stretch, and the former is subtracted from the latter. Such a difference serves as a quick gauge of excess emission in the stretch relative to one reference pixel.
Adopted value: 47.2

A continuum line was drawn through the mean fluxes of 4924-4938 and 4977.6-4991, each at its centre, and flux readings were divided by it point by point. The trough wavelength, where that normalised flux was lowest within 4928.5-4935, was 4934.79 angstroms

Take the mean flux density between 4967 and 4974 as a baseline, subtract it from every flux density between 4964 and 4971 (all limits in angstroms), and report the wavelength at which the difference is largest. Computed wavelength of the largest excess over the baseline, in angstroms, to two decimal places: 4965.57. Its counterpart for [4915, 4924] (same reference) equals 4916.64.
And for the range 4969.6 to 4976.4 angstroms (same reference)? 4975.87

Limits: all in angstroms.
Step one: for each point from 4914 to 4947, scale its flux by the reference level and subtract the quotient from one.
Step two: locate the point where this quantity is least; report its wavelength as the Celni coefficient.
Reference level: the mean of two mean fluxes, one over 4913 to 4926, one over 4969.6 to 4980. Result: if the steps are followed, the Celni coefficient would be 4931.38 angstroms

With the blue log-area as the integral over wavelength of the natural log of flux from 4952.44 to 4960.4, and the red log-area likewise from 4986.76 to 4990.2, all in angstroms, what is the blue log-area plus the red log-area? 31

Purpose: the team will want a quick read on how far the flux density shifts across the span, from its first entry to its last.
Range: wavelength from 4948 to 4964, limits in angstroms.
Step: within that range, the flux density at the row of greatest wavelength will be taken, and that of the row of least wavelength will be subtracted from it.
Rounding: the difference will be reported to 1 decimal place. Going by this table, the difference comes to -0.5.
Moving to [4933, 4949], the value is 0.9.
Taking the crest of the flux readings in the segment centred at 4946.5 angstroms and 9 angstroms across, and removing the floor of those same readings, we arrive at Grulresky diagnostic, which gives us 0.8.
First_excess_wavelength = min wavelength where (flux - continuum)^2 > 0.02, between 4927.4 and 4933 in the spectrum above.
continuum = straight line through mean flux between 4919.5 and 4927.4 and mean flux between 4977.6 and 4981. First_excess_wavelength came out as 4927.98 angstroms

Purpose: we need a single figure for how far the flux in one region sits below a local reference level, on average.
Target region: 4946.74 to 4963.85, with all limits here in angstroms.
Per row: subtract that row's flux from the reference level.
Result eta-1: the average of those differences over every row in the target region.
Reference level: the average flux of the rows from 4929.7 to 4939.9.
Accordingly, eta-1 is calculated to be -0.37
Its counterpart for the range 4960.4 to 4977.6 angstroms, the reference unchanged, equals -0.39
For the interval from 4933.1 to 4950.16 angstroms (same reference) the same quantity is -0.07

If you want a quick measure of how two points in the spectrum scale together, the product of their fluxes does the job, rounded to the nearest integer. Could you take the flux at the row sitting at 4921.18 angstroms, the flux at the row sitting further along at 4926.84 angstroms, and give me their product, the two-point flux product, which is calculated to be 208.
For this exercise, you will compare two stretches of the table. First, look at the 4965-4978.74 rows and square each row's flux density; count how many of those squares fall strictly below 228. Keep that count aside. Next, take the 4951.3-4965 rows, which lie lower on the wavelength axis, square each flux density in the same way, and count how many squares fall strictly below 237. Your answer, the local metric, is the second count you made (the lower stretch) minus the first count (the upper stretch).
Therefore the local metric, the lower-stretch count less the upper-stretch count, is 2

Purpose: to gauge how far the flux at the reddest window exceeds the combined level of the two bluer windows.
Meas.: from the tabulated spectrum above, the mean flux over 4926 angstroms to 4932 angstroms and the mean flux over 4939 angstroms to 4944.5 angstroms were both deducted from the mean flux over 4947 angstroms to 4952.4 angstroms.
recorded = -14.7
